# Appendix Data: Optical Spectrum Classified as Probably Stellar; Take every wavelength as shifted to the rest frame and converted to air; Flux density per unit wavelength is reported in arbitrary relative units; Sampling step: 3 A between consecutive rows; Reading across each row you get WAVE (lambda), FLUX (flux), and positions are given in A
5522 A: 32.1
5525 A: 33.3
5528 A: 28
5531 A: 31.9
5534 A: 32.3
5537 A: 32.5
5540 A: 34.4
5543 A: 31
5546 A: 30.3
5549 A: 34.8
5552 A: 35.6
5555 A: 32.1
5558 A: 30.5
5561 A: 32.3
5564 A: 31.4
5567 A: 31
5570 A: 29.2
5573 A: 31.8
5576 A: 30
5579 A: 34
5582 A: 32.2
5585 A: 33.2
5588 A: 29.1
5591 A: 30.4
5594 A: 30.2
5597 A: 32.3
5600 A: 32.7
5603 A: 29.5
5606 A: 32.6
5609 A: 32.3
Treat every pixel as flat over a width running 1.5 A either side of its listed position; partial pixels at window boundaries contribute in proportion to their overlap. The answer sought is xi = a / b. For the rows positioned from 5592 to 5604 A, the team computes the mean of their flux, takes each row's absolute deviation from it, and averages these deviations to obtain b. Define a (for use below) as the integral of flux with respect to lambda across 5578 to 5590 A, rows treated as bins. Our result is 290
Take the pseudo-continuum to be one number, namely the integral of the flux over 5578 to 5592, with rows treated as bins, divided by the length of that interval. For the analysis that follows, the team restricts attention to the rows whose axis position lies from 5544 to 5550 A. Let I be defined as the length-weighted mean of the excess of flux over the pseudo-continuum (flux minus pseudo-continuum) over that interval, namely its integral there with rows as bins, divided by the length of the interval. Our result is 0.5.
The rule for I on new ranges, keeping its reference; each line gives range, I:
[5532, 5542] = 1.2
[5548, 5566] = 0.9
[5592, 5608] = -0.3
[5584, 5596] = -1.1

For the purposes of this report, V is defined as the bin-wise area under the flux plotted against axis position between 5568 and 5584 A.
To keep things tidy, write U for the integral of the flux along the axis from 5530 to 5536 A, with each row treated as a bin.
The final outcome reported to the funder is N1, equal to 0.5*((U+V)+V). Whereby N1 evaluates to 600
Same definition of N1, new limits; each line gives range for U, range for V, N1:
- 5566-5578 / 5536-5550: 639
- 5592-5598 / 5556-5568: 469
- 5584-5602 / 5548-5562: 743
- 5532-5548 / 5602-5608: 445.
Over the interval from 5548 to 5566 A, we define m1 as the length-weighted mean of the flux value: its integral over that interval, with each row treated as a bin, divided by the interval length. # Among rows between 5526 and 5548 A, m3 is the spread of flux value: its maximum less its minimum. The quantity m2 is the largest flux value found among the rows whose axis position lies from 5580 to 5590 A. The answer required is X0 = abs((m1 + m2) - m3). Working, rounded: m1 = 32.7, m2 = 33.2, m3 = 6.4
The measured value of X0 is 59.5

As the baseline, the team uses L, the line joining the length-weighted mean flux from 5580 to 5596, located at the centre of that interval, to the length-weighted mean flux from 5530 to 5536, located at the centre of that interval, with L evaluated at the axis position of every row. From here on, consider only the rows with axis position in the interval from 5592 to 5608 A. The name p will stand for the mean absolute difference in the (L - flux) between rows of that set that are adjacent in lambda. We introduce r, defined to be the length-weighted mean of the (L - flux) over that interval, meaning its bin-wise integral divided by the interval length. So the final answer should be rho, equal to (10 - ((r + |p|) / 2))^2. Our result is 84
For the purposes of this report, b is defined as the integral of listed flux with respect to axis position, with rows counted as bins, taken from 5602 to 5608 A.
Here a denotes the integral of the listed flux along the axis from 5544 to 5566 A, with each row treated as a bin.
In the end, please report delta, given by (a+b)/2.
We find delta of 450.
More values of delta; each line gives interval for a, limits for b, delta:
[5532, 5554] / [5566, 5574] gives 485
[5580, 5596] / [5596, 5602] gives 346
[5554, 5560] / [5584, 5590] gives 187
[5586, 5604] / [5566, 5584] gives 560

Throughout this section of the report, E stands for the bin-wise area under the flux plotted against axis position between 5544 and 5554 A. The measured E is 334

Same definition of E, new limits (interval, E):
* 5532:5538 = 194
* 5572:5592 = 631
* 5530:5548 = 579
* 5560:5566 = 190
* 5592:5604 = 375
